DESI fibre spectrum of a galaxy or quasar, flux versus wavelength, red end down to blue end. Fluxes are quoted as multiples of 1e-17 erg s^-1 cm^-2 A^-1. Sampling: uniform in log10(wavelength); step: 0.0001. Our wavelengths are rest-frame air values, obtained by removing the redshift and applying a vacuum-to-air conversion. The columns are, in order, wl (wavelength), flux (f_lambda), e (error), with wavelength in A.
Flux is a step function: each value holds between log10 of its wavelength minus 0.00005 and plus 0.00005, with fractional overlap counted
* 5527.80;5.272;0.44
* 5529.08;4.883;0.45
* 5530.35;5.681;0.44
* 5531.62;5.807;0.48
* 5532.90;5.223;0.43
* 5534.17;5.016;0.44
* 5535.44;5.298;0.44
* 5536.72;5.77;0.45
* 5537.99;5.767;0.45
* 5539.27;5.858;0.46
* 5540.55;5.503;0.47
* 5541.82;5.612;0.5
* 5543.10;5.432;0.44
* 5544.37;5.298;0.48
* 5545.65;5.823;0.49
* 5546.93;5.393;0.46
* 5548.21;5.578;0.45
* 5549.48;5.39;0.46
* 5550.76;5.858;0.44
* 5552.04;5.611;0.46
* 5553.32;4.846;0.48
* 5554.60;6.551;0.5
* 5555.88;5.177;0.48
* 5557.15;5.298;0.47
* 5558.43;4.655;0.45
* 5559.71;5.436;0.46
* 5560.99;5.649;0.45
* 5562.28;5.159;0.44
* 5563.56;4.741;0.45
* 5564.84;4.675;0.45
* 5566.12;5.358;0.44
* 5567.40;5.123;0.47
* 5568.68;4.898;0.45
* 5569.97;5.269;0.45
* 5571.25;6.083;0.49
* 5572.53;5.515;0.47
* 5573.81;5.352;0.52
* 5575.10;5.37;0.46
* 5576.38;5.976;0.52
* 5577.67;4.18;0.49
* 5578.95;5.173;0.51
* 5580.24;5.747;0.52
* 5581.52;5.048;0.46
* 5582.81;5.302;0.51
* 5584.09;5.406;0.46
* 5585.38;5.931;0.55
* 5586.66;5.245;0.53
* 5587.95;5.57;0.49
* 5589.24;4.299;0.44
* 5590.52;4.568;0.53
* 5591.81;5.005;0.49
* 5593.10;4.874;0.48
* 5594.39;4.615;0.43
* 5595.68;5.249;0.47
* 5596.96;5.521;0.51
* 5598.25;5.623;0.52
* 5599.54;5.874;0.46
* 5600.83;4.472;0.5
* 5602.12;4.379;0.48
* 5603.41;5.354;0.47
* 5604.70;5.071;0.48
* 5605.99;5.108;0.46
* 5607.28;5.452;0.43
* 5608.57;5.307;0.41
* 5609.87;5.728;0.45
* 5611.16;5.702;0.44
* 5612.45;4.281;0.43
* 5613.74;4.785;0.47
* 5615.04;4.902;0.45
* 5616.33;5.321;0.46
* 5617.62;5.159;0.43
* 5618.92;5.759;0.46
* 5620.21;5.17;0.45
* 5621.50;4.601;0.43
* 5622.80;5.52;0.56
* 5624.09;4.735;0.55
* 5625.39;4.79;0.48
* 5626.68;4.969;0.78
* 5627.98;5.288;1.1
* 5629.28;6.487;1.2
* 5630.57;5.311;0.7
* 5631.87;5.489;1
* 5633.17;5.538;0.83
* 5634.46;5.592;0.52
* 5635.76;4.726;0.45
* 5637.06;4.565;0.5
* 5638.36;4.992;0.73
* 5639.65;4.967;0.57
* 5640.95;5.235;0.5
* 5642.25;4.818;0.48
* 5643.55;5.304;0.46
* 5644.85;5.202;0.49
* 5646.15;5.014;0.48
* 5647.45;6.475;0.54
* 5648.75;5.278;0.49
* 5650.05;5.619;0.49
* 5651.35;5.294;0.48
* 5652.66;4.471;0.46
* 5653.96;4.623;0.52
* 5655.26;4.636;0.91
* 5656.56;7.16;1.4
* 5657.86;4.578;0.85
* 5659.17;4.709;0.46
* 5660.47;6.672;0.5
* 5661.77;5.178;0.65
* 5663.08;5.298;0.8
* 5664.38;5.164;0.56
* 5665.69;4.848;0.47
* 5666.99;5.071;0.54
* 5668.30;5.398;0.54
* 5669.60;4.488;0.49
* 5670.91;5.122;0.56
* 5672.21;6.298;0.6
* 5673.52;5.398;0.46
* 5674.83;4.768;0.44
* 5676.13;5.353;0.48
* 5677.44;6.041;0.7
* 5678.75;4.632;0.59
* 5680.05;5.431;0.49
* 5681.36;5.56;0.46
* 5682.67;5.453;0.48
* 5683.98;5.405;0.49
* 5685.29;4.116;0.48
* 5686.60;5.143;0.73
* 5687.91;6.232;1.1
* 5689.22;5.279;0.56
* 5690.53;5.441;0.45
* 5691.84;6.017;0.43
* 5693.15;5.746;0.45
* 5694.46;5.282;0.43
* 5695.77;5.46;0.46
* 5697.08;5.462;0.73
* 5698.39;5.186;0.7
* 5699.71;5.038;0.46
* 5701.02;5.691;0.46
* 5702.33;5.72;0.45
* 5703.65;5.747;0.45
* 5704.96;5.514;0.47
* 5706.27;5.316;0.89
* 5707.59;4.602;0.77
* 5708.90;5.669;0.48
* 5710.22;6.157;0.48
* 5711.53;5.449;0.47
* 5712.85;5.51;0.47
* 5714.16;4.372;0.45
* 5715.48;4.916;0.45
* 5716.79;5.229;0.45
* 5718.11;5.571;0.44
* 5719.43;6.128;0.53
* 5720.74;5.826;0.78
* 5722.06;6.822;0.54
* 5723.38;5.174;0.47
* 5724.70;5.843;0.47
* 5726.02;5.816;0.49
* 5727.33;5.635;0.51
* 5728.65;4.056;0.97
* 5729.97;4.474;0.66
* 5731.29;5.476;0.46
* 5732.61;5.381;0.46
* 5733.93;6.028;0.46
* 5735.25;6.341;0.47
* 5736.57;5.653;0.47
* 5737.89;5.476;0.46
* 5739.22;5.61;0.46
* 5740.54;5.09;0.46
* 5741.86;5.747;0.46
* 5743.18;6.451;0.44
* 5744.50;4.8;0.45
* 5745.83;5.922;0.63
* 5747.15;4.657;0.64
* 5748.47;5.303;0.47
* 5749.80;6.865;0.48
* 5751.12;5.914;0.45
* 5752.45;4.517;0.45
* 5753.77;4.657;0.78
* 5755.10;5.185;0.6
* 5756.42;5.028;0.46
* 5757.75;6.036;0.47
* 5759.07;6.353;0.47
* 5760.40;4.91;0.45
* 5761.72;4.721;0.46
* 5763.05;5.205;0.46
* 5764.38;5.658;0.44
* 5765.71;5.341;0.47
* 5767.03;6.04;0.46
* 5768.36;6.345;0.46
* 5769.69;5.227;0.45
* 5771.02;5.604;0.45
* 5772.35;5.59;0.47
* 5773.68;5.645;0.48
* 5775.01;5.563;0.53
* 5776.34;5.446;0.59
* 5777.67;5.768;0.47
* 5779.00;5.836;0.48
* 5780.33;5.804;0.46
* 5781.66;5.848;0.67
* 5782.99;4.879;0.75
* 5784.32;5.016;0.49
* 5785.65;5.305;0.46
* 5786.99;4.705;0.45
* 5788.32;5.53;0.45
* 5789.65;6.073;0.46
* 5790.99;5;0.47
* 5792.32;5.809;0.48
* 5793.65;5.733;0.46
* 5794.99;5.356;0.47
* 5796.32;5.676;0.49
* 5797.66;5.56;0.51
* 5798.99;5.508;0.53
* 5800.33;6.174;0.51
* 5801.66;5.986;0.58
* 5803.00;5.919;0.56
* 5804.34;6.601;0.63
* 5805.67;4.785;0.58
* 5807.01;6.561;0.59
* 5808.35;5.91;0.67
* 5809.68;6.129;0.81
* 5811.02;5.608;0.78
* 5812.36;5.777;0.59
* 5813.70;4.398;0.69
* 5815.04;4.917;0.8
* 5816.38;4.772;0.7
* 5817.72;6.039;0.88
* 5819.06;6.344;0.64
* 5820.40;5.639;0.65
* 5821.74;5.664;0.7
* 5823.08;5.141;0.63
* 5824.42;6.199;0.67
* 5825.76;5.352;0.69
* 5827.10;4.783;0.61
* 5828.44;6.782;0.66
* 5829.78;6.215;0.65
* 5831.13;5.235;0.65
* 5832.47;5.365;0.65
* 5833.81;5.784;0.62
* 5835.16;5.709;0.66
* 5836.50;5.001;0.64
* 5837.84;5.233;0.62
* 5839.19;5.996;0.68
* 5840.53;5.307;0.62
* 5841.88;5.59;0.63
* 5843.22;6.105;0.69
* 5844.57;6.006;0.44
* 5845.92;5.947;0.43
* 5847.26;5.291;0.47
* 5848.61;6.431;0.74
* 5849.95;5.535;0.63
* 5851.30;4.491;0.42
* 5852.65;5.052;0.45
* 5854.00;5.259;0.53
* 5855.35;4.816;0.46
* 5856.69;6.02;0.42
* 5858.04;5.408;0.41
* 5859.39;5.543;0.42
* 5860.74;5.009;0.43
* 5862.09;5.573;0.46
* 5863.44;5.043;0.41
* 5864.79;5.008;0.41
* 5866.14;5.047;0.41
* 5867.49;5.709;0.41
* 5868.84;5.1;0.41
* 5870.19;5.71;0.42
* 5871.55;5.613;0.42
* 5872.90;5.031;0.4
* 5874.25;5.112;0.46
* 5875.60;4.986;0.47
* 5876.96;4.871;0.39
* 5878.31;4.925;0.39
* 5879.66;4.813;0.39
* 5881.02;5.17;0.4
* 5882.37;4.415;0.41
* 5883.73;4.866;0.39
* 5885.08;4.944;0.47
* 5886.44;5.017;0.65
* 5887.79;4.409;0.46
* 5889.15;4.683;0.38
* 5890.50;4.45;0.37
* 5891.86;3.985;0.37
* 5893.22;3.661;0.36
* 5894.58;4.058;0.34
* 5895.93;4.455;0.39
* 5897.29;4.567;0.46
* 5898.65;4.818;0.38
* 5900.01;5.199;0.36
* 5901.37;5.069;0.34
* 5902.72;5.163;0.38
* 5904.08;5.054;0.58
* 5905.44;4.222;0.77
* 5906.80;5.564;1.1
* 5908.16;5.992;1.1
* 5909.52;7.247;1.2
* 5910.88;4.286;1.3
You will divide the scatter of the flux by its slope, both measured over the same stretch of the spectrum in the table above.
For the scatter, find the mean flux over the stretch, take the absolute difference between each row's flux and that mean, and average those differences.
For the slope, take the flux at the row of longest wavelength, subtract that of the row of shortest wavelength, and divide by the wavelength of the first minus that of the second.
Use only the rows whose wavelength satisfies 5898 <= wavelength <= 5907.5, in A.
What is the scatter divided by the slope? 3.1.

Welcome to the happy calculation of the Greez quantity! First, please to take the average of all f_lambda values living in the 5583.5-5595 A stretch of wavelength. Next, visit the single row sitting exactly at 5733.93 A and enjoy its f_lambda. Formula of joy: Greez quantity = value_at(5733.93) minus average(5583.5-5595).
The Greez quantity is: 1.0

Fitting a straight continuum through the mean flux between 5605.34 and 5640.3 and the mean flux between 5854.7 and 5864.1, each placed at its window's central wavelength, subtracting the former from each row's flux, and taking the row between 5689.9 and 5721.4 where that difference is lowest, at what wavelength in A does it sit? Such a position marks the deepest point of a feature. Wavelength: 5714.16 A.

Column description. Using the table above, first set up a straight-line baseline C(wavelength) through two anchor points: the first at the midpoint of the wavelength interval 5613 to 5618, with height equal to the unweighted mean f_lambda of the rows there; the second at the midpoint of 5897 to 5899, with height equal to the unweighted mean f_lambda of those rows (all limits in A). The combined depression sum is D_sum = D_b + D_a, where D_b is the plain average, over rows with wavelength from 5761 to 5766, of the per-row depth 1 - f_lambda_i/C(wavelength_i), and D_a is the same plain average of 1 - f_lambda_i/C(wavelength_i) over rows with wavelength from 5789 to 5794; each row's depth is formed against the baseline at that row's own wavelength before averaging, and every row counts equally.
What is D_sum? -0.25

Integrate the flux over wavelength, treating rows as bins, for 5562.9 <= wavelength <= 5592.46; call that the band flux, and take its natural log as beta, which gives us 5.04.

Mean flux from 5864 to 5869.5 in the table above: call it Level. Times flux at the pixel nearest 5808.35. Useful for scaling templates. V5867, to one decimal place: 30.8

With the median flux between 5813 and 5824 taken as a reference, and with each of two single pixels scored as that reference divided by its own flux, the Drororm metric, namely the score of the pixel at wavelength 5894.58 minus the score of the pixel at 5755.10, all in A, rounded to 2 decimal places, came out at 0.29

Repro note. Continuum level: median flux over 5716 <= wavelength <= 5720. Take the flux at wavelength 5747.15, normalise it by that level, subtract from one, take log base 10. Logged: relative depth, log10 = -0.8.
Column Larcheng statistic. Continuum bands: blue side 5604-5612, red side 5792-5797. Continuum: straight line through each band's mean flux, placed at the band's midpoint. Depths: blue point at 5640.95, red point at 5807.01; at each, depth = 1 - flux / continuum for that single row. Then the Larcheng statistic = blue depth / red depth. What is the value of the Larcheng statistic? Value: -0.2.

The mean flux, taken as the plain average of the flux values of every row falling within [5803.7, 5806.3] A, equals 5.7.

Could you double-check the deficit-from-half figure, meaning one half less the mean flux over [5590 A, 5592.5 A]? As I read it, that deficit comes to -4.29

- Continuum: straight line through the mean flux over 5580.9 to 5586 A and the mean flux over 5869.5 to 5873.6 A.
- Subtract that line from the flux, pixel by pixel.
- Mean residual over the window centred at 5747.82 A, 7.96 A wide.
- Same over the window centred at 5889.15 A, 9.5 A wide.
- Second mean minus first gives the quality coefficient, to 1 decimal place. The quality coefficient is -1.1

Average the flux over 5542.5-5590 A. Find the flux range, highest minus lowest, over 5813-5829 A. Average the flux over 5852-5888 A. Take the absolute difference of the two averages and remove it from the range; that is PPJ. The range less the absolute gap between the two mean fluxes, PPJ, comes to 2.2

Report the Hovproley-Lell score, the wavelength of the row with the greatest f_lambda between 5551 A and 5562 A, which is 5554.60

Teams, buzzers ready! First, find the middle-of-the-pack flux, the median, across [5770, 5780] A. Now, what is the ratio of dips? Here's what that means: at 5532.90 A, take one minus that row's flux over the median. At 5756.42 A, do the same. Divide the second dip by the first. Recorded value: 1.5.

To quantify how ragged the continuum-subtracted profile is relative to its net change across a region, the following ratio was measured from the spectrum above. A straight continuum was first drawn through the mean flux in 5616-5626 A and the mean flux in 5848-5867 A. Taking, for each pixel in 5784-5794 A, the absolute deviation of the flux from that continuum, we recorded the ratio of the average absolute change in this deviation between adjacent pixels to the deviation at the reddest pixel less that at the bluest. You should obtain 1.4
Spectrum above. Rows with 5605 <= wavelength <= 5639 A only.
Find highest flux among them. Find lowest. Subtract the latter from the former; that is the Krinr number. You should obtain 2.2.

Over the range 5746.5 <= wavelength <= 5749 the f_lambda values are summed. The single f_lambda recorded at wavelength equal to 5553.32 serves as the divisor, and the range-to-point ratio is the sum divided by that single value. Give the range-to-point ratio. 2.06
